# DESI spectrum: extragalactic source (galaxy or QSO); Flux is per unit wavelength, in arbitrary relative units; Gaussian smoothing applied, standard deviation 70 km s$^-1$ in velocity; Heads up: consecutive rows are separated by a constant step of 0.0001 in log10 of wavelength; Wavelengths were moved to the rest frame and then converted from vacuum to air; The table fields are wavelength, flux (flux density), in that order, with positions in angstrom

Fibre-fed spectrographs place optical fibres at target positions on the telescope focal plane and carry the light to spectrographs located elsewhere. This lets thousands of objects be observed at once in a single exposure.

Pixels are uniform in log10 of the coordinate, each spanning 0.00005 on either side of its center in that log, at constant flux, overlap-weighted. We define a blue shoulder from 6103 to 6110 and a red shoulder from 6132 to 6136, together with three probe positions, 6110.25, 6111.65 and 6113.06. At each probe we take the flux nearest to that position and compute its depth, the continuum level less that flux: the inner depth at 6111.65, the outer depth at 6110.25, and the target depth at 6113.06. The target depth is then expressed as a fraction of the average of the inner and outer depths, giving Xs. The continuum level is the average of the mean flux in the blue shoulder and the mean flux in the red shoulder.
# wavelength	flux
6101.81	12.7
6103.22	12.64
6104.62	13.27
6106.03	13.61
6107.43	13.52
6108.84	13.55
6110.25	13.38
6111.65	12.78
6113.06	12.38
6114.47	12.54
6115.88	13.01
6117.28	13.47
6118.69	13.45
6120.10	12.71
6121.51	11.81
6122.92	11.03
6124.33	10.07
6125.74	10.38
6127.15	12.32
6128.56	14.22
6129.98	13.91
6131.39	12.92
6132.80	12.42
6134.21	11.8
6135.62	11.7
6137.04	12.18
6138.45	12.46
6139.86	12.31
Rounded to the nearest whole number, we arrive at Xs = -1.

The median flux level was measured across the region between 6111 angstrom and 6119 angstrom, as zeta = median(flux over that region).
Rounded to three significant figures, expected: 12.9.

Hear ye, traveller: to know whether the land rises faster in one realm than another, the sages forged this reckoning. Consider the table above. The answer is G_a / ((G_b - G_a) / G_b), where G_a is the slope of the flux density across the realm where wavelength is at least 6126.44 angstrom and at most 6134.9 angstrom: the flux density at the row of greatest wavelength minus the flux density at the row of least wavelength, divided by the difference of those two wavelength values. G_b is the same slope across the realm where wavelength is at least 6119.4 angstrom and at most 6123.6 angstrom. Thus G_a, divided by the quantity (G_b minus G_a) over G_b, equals -0.08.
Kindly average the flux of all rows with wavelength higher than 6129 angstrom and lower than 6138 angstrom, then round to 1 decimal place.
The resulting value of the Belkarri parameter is 12.5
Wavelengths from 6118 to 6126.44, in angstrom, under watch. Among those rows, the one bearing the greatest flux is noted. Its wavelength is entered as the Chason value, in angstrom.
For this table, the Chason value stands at 6118.69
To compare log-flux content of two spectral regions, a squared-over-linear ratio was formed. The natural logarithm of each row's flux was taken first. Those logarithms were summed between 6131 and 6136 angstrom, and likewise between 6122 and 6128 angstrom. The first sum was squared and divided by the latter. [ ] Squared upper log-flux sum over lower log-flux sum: 10.5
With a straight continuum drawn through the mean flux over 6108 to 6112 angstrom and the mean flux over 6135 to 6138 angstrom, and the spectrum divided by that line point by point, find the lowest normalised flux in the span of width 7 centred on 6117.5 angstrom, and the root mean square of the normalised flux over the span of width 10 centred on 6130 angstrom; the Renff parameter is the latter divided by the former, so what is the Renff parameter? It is 1.07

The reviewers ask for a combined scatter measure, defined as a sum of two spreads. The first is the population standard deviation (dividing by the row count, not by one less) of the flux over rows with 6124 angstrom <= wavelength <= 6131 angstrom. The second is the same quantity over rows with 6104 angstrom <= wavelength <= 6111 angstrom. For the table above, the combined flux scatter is 1.8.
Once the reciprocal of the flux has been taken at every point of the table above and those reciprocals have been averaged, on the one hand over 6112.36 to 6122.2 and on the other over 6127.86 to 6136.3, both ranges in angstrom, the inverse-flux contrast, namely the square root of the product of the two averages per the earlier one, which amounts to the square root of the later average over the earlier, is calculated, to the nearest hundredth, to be 1.00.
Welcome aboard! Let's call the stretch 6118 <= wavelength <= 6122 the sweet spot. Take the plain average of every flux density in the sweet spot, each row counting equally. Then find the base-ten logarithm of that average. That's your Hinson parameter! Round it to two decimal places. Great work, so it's 1.10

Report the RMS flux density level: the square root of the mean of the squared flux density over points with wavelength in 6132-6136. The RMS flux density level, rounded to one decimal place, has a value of 12.0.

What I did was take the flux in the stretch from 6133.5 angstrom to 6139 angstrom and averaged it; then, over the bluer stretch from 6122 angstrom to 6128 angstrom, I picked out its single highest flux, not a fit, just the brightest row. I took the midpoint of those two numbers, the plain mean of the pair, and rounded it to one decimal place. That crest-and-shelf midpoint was 12.2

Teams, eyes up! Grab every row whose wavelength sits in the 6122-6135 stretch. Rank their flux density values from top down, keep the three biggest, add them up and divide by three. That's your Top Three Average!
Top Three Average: 13.7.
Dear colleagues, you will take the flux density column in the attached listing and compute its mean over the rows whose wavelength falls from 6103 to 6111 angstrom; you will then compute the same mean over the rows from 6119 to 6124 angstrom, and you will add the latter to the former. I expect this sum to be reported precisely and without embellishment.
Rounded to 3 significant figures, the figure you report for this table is 25.2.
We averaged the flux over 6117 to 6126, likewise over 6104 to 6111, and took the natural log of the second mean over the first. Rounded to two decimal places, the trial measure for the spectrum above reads 0.13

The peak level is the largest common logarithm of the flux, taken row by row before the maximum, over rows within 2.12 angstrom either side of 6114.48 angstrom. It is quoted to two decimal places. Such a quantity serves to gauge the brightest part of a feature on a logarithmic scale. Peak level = 1.11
